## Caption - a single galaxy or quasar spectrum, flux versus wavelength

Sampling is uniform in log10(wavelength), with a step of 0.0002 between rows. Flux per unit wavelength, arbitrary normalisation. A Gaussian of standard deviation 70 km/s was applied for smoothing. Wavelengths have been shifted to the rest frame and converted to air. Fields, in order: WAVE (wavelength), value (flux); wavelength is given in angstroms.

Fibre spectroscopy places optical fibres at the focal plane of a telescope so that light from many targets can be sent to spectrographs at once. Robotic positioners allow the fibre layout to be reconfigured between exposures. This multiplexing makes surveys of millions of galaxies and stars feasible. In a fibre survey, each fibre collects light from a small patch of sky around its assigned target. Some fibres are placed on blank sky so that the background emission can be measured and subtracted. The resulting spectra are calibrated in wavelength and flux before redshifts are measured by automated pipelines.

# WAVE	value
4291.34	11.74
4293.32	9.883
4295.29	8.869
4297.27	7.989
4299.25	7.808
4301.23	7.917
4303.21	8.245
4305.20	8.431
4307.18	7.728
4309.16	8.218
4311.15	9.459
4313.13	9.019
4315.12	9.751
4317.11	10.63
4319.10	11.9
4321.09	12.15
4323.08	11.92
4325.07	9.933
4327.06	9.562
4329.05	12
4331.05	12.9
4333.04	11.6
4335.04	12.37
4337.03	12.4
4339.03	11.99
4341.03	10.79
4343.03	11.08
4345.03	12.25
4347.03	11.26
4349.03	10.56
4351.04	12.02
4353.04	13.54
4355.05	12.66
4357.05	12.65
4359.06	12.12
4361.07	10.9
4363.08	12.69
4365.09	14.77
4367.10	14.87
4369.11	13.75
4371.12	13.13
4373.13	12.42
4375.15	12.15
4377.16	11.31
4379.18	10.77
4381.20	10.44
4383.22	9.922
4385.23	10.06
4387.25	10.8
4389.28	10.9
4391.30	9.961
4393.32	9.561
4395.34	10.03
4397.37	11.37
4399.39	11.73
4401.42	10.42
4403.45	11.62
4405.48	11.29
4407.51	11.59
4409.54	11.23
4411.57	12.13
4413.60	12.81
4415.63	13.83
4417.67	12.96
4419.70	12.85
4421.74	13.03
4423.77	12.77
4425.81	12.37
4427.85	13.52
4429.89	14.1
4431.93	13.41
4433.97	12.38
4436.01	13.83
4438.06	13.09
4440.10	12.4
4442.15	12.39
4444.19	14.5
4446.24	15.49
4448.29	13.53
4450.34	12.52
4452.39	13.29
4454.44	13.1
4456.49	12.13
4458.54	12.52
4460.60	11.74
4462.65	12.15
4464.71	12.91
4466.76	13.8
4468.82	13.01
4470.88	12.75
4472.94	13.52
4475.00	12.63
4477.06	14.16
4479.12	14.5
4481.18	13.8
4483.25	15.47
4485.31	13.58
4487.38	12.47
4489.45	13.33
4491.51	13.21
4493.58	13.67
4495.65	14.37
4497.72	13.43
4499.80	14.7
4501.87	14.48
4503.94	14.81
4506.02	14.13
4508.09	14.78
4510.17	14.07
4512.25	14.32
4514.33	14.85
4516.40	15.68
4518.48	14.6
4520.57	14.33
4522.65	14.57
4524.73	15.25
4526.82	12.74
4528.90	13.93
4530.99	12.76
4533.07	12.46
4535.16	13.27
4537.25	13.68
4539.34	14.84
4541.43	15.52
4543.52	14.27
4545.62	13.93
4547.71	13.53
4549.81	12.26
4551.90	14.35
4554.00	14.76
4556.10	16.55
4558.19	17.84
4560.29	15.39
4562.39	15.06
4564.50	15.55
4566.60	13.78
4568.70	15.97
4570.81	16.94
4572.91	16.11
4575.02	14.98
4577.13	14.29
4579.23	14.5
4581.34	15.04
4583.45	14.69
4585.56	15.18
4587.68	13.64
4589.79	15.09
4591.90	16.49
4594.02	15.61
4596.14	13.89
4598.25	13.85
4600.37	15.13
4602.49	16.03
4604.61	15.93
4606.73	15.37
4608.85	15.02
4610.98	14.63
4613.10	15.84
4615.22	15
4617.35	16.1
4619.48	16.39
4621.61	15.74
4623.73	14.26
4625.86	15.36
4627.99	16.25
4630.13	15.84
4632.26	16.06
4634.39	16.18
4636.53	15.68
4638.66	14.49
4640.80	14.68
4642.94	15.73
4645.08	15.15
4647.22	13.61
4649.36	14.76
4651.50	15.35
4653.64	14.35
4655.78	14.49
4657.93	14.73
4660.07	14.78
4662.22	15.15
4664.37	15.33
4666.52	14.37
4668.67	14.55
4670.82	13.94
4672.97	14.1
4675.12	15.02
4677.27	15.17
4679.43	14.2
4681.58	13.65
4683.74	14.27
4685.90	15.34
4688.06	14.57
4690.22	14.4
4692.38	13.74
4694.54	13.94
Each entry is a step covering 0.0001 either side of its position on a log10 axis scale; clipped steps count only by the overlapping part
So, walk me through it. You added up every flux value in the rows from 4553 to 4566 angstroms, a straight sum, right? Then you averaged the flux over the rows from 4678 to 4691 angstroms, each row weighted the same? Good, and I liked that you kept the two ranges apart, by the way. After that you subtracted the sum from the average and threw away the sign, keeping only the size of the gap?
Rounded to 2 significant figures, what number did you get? 81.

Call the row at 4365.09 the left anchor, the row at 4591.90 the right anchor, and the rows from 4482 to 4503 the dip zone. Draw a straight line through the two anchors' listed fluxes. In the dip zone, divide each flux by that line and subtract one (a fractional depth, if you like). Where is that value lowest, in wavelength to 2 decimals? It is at 4487.38 angstroms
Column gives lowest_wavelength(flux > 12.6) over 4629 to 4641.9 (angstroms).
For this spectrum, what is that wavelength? 4630.13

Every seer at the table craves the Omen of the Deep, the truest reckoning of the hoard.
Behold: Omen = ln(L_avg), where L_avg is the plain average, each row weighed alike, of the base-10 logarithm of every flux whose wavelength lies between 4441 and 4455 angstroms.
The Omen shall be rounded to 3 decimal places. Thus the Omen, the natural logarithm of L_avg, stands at 0.123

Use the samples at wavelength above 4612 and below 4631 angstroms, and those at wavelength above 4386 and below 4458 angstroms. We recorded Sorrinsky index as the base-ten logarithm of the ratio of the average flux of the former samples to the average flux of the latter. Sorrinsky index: 0.10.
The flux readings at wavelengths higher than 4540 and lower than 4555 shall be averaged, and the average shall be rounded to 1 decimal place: 14.1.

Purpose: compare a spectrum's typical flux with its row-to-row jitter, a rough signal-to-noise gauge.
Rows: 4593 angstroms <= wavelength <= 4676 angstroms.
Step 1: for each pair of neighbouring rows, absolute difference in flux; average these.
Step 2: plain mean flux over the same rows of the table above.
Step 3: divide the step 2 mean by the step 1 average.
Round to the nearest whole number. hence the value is 23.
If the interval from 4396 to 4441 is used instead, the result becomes 18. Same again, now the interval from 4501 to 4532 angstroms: 18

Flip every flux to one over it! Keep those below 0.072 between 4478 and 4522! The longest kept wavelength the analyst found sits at 4520.57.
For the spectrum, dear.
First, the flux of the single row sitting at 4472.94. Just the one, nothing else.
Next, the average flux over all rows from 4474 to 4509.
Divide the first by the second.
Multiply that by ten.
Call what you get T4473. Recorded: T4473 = 9.68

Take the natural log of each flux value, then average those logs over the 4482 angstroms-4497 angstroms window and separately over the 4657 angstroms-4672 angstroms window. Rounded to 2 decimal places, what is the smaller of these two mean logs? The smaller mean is 2.62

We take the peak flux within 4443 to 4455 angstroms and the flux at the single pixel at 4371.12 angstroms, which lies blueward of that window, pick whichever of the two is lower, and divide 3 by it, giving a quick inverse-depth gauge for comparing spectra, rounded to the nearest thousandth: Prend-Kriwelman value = 0.228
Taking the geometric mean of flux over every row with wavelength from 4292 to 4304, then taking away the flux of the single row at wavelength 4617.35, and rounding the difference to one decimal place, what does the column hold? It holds -7.7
